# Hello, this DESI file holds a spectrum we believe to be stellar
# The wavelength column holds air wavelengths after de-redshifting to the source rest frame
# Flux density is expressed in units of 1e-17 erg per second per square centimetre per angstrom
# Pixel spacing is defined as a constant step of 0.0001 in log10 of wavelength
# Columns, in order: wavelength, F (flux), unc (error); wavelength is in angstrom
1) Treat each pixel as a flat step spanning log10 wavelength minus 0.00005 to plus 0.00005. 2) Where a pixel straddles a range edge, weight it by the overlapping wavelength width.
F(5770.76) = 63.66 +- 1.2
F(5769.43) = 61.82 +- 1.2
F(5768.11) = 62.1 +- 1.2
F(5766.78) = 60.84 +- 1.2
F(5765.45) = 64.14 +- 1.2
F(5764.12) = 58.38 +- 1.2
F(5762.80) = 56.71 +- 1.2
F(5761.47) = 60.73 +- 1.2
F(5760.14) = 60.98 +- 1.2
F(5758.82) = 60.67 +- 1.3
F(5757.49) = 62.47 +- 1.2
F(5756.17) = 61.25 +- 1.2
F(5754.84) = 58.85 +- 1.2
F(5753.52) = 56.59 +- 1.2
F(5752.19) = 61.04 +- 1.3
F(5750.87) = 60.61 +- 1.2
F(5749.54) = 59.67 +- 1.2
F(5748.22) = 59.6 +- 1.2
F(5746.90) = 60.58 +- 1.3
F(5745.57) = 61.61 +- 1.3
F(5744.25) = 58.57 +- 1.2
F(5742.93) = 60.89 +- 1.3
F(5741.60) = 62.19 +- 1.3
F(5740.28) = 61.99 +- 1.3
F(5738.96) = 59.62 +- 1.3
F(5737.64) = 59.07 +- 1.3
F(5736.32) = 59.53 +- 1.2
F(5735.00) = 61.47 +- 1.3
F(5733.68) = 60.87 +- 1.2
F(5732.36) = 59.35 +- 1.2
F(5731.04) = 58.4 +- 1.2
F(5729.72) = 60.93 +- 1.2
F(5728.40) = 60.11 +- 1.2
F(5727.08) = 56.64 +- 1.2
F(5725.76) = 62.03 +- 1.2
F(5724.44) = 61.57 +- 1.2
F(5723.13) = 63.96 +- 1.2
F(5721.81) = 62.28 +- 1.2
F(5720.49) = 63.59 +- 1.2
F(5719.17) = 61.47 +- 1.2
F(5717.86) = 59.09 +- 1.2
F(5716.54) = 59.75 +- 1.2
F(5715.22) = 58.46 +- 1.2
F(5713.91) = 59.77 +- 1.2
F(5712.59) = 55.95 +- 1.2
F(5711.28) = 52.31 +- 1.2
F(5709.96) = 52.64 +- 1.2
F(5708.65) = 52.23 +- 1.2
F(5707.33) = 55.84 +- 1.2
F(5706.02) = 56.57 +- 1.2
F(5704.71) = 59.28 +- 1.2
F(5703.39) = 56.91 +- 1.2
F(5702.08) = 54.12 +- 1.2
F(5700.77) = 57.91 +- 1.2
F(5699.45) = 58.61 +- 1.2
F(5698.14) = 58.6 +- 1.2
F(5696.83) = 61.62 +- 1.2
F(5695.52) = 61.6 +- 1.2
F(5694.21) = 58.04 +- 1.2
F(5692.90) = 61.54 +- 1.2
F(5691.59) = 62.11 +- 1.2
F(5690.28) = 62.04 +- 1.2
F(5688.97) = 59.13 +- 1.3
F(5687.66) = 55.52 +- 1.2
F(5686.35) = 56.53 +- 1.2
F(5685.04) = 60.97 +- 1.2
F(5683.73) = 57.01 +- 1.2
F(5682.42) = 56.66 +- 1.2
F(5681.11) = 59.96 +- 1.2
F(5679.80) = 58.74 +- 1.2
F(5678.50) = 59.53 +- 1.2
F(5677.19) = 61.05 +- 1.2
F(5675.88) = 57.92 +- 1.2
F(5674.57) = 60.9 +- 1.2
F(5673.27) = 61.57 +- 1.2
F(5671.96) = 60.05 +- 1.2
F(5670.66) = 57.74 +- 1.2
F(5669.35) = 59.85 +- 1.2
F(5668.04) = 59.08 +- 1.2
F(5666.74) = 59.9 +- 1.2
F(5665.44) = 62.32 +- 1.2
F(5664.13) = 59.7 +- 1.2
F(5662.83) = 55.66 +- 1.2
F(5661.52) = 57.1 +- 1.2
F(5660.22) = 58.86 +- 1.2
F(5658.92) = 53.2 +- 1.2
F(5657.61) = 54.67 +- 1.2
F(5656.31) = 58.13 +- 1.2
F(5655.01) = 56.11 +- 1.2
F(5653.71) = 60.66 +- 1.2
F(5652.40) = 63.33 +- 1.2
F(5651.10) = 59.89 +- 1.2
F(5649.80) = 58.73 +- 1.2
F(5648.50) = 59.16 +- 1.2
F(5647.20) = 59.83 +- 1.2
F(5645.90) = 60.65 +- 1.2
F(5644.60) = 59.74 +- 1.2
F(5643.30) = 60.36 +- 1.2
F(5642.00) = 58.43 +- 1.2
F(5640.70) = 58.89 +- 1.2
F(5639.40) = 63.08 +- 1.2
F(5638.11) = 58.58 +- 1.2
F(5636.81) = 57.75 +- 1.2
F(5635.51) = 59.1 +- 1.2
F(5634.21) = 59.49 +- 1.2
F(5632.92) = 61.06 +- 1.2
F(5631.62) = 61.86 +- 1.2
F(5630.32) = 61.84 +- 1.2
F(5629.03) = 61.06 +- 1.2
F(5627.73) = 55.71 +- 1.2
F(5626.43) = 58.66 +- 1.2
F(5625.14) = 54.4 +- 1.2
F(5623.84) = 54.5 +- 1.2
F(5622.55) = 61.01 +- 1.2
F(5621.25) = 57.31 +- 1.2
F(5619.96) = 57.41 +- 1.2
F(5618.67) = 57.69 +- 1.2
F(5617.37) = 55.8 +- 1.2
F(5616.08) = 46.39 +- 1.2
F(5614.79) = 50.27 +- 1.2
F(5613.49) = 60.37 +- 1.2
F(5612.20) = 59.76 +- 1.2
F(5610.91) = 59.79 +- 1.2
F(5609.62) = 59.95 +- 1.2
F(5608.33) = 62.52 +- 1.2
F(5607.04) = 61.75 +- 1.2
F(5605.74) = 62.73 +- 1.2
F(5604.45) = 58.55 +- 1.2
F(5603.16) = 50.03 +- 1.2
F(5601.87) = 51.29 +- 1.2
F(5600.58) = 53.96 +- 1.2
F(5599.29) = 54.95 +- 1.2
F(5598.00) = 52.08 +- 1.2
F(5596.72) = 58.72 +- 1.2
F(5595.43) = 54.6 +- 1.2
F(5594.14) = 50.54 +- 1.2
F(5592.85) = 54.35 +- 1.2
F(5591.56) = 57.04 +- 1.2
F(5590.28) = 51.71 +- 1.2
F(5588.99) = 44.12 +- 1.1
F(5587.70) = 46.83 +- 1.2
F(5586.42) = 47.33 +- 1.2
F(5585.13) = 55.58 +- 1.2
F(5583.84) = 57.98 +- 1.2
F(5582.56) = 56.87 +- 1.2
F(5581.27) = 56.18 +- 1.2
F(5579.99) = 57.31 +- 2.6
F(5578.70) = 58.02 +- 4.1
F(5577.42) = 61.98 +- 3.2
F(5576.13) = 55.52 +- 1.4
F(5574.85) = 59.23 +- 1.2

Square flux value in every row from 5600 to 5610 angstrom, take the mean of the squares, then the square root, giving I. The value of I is 58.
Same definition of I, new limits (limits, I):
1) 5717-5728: 61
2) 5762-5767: 60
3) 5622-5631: 58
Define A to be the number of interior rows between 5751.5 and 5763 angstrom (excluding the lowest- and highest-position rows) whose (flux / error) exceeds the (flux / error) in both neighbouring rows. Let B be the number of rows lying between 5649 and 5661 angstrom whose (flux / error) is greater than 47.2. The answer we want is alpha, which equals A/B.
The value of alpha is 0.33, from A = 2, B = 6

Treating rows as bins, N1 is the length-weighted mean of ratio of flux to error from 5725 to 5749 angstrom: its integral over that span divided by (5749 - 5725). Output 48.4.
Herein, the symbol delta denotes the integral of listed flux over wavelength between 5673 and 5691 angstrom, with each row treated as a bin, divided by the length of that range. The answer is 59.1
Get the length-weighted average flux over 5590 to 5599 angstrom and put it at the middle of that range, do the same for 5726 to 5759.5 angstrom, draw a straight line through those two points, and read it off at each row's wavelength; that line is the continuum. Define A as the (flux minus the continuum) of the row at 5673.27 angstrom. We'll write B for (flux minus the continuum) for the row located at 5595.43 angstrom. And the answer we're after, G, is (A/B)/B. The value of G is 73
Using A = 4.2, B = 0.2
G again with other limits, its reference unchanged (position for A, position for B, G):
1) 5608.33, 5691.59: 0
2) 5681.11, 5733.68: 2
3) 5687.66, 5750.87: -94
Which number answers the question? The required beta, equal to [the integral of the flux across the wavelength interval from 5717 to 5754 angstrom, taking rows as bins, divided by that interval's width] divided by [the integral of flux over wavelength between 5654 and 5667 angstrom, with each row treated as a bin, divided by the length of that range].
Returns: 1.05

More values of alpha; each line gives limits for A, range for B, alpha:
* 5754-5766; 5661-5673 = 0.25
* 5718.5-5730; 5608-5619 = 0.50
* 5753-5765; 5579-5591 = 1.00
